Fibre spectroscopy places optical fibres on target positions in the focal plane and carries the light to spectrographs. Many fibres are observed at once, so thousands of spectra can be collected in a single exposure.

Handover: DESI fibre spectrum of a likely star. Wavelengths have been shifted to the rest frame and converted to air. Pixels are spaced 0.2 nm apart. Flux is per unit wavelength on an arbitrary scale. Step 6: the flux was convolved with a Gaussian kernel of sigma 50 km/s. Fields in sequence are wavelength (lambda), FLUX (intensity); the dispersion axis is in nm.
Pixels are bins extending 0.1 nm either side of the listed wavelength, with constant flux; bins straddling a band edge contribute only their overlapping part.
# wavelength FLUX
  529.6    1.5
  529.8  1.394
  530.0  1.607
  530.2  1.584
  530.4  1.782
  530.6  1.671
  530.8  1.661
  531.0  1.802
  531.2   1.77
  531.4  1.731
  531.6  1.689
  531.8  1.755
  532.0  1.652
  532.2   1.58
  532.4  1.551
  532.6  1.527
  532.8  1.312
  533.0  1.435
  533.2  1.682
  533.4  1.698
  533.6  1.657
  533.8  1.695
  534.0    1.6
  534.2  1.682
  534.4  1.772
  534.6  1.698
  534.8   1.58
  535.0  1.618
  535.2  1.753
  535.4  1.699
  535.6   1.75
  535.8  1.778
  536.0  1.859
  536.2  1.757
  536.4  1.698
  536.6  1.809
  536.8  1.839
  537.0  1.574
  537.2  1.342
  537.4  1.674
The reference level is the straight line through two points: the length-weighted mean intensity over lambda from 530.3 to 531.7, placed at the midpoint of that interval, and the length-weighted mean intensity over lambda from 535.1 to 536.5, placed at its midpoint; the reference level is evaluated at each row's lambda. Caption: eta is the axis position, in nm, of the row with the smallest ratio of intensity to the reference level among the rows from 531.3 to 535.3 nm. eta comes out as 532.8 nm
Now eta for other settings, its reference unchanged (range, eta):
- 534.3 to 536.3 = 534.8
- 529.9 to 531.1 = 530.2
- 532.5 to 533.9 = 532.8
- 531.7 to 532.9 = 532.8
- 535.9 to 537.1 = 537.0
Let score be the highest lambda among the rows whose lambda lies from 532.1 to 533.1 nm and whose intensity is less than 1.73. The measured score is 533.0 nm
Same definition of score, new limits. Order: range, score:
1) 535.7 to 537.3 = 537.2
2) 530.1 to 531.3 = 530.8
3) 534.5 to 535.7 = 535.4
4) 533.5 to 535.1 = 535.0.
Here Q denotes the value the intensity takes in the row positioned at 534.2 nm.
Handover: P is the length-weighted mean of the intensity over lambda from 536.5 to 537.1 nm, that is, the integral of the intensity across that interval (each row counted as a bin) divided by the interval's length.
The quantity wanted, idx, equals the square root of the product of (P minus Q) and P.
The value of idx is 0.3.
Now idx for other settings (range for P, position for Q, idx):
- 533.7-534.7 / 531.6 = 0.0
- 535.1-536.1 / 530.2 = 0.6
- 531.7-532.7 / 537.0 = 0.3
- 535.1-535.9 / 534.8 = 0.5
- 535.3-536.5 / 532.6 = 0.6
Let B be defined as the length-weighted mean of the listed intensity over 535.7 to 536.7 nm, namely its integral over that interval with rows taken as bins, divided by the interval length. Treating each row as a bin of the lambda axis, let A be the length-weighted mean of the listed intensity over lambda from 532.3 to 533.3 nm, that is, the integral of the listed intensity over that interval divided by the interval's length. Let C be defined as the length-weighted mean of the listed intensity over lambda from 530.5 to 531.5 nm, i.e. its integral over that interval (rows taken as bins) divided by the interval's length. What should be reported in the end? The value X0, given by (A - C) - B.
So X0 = -2.0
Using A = 1.50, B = 1.78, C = 1.73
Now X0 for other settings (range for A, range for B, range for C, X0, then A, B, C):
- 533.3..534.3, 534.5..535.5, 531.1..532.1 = -1.7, 1.67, 1.67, 1.72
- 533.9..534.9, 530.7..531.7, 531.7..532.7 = -1.7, 1.67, 1.73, 1.61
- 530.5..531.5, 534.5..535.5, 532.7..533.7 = -1.5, 1.73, 1.67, 1.56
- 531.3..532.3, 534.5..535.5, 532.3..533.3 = -1.5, 1.68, 1.67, 1.50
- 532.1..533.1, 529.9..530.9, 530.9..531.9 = -1.9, 1.48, 1.66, 1.75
